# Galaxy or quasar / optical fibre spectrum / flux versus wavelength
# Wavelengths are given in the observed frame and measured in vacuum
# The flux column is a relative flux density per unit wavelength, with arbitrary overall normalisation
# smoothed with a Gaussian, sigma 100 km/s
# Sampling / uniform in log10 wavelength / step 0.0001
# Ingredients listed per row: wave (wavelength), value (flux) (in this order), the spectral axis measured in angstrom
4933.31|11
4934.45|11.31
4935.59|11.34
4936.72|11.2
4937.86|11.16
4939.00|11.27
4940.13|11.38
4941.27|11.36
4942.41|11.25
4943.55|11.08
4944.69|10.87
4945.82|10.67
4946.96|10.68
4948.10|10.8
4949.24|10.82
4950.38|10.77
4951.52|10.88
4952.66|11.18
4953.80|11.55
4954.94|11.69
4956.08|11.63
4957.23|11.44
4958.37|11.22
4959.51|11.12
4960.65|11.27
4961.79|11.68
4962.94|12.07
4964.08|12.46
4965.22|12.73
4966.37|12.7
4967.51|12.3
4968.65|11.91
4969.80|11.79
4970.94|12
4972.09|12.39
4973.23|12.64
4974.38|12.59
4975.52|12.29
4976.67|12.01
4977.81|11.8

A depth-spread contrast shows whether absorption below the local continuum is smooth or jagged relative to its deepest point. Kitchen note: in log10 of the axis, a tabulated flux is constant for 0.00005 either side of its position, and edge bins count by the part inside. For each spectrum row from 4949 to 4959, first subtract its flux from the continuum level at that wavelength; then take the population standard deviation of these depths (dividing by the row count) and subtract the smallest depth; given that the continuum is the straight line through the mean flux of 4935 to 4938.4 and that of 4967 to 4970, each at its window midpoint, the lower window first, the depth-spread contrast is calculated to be 0.3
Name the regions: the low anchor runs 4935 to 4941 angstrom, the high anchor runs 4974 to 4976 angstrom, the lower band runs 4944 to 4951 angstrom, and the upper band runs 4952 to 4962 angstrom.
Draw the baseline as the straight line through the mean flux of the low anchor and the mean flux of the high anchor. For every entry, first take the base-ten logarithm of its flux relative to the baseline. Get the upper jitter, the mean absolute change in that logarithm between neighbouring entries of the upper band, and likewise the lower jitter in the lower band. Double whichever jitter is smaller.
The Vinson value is 0.007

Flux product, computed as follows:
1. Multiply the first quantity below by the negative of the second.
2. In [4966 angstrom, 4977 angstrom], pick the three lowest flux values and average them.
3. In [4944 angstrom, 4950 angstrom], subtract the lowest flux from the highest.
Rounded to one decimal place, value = -2.4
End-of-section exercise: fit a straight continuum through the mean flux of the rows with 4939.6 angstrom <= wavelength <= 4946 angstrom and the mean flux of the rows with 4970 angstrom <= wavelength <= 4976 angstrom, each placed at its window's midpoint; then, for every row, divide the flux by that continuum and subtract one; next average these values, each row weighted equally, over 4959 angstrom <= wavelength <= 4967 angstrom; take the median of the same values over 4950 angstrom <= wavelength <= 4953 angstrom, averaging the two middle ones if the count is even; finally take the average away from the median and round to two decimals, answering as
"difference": -0.06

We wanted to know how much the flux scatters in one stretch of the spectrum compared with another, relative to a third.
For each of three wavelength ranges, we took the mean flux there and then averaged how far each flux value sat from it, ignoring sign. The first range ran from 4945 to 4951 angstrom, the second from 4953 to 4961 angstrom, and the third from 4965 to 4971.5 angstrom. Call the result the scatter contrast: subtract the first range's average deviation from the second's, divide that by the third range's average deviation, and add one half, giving 0.87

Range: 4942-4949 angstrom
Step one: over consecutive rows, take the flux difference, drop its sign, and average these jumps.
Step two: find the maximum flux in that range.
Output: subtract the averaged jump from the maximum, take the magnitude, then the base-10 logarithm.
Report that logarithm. 1.05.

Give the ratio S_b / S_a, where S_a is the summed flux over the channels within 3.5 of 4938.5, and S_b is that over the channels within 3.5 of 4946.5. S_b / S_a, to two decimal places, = 0.96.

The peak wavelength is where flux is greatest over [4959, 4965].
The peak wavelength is 4964.08 angstrom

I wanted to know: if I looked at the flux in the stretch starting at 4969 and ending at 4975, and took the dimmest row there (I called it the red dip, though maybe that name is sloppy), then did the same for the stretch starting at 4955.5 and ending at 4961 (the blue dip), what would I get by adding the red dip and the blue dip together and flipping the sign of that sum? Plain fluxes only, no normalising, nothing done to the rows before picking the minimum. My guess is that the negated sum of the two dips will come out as -22.9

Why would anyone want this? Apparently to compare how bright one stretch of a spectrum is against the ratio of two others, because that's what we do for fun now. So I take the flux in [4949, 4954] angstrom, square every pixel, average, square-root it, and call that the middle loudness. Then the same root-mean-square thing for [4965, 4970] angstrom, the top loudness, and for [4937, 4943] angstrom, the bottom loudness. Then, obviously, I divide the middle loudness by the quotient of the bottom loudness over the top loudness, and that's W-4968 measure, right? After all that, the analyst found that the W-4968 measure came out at 12.0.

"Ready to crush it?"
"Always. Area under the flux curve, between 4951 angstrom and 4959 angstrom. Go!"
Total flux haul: 91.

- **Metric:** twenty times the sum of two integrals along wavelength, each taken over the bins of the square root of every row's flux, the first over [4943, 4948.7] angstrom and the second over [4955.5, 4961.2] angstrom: 759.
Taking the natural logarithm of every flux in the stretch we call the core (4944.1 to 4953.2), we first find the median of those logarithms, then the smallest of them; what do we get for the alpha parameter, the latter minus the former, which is -0.01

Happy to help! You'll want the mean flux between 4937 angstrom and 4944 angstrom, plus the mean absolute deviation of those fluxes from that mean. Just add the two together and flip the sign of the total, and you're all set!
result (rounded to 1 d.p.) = -11.3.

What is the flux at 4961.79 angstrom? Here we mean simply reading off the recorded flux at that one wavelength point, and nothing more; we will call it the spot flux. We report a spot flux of 11.68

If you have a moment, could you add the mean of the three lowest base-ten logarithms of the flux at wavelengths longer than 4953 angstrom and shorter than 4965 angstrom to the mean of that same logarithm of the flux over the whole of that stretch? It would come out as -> 2.11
